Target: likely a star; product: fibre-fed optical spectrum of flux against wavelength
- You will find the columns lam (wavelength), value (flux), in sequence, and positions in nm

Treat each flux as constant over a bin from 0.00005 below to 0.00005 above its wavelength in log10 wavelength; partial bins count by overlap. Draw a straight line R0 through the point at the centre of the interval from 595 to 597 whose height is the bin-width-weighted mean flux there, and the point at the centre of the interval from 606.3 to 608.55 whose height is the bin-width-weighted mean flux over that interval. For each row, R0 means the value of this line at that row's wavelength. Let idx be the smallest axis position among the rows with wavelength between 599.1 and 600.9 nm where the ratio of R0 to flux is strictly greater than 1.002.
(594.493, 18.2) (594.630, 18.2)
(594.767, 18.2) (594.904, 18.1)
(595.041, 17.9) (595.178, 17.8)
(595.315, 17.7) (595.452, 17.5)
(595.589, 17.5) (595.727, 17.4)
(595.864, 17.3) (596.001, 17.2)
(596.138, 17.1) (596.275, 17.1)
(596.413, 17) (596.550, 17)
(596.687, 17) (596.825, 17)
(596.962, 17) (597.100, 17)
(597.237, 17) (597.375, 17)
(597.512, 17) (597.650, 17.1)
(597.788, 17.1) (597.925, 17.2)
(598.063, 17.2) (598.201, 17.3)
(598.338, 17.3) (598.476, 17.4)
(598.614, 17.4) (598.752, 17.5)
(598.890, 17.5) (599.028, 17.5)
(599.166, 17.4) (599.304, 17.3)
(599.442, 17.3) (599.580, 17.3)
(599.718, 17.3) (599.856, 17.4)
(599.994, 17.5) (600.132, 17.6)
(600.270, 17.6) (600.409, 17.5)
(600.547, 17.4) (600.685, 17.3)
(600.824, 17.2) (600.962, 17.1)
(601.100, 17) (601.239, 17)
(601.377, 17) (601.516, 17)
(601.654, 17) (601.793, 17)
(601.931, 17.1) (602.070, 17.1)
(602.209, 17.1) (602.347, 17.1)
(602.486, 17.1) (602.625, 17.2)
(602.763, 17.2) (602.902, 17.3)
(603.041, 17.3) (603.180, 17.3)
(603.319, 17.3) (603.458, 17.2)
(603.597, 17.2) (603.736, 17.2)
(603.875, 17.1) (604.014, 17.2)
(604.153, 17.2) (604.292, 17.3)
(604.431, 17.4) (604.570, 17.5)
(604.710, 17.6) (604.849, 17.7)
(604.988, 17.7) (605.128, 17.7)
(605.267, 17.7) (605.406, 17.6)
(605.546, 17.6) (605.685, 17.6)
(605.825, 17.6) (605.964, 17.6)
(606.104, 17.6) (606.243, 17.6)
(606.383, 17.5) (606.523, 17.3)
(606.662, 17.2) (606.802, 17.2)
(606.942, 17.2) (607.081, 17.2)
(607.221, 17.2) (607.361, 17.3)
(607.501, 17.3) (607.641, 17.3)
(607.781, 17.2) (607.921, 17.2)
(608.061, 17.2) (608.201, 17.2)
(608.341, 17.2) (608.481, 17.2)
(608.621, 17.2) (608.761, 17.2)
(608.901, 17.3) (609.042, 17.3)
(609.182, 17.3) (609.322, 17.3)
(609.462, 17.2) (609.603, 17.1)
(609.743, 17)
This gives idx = 600.824 nm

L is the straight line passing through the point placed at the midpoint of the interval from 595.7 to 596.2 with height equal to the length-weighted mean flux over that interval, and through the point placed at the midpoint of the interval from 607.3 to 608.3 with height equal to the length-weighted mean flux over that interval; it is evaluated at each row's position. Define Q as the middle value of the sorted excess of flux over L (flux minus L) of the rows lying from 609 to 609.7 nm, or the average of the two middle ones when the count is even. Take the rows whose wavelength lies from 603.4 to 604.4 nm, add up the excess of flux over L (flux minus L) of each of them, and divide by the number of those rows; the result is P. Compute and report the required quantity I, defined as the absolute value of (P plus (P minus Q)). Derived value 0.2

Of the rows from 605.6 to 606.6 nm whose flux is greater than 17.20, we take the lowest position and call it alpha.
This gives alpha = 605.685 nm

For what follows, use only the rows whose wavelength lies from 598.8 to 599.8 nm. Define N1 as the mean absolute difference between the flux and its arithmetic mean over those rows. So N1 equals 0.08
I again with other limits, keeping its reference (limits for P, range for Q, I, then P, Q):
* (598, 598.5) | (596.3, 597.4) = 0.3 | 0.04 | -0.3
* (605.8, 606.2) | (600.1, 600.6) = 0.4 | 0.36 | 0.3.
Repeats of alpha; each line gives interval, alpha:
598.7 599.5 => 598.752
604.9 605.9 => 604.988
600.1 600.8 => 600.132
